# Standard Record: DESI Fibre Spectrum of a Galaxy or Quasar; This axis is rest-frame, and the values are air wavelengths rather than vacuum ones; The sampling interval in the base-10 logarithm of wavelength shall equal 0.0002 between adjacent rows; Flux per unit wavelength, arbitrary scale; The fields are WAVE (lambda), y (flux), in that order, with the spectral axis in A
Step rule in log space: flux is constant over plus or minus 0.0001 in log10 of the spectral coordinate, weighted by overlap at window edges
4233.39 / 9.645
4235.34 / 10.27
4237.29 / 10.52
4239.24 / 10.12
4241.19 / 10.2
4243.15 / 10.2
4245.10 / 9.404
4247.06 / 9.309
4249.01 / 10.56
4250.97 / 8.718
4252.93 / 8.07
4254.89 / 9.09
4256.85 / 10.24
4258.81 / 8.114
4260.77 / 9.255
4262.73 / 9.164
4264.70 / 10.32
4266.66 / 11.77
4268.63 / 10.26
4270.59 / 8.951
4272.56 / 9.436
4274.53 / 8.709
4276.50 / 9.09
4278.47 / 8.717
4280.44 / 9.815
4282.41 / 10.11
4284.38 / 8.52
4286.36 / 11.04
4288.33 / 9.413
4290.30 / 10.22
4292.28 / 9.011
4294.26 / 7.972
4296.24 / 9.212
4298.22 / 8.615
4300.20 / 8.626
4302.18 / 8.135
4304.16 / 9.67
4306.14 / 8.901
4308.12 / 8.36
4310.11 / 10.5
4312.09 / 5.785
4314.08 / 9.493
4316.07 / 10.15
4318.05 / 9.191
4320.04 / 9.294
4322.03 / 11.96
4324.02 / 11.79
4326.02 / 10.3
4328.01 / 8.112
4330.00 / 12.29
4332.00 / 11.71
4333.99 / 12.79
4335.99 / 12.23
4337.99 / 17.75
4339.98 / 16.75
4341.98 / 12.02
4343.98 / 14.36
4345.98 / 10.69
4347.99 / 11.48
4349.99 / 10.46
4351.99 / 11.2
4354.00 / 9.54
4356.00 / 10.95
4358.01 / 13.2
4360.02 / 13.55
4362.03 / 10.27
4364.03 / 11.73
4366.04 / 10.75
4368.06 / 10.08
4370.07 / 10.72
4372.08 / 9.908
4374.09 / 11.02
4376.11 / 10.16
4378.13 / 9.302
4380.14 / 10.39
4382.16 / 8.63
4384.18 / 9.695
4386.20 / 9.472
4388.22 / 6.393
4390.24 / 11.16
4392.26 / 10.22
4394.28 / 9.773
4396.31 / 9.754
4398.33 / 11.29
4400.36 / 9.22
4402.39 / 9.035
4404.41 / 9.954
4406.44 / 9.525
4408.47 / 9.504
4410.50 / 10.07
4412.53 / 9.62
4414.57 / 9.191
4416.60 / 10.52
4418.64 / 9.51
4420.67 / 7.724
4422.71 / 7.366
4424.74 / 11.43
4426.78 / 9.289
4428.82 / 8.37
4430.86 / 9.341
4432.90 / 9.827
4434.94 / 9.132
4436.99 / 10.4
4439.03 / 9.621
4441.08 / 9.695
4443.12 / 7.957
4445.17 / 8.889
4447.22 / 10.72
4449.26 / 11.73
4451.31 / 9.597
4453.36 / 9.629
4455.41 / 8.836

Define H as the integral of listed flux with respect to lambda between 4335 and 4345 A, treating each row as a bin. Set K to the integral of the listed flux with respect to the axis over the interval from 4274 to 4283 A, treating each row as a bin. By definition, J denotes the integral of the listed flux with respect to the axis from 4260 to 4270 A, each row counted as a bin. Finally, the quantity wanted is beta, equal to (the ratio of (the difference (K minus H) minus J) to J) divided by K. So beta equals -0.0194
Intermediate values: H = 146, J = 101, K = 84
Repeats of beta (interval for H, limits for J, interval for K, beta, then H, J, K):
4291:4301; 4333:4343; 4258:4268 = -0.0095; 87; 143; 98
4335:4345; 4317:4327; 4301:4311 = -0.0168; 146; 105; 91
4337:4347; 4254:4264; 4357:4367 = -0.0106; 143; 92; 119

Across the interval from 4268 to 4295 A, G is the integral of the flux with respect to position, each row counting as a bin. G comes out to 253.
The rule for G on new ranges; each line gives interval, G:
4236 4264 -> 266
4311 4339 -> 306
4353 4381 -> 303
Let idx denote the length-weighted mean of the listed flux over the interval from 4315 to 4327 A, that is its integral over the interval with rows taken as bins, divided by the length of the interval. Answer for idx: 10.4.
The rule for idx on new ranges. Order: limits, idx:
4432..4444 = 9.5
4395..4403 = 9.9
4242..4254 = 9.4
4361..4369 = 10.7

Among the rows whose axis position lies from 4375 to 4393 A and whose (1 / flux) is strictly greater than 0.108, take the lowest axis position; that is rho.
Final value 4382.16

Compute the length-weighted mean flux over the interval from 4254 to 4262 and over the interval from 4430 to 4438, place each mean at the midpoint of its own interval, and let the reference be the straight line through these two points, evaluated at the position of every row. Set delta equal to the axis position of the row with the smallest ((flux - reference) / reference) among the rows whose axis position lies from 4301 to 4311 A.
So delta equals 4302.18 A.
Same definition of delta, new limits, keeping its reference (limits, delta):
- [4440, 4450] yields 4443.12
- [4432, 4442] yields 4434.94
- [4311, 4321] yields 4312.09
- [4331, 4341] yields 4332.00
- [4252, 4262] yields 4252.93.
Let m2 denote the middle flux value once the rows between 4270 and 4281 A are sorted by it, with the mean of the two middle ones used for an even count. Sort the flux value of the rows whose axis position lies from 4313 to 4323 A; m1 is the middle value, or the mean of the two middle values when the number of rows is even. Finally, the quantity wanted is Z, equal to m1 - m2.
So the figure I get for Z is 0.5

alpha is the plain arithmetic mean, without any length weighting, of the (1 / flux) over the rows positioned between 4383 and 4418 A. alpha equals 0.105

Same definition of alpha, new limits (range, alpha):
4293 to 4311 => 0.113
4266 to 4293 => 0.105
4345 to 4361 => 0.089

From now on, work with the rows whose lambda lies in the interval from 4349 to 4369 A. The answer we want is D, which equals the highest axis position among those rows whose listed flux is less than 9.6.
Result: 4354.00 A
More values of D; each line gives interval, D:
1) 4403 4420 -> 4418.64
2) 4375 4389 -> 4388.22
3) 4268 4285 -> 4284.38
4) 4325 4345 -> 4328.01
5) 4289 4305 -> 4302.18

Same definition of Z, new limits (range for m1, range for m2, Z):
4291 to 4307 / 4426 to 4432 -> -0.5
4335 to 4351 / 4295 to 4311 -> 3.4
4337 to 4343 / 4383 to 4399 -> 7.0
